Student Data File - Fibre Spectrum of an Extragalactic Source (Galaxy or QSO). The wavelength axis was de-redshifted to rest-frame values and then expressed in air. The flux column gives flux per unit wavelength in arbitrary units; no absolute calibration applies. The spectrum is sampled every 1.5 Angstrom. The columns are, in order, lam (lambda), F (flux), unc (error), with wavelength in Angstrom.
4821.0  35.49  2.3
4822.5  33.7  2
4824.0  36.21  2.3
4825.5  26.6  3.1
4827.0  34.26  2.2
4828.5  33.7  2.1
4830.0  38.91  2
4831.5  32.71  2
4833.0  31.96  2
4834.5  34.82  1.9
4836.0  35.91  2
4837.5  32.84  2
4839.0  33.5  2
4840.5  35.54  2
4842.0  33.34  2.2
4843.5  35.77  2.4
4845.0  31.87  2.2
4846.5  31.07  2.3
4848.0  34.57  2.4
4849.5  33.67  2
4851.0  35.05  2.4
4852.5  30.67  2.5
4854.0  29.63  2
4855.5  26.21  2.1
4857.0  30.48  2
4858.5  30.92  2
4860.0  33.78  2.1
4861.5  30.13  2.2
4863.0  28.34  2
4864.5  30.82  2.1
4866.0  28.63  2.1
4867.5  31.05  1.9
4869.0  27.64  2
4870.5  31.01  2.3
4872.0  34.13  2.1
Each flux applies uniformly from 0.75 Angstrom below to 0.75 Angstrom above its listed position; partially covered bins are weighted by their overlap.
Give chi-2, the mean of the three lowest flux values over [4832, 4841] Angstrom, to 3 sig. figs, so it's 32.8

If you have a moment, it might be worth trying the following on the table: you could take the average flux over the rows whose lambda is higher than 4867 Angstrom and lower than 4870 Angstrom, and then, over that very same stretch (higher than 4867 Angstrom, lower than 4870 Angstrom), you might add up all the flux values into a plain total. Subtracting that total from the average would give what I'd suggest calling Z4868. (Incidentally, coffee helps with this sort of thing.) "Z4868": -29.3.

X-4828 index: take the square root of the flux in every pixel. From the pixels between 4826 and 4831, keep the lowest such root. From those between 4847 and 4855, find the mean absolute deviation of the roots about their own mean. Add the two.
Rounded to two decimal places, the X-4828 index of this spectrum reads 5.99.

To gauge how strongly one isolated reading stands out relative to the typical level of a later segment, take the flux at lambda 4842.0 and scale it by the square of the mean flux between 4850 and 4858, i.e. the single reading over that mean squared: 0.036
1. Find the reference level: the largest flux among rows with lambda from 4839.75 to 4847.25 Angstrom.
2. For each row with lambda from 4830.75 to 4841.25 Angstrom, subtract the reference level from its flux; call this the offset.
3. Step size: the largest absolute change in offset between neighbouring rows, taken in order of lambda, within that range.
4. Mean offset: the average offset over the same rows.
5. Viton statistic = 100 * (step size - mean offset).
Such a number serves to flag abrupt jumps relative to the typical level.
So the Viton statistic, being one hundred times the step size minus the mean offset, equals 494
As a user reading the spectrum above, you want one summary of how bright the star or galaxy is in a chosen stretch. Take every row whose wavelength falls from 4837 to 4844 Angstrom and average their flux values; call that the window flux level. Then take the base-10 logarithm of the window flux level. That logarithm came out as 1.53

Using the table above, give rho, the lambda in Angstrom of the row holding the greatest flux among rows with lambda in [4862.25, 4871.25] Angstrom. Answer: 4867.5 Angstrom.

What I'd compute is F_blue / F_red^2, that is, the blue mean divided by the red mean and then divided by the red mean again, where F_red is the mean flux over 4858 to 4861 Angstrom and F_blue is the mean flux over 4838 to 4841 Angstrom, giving 0.033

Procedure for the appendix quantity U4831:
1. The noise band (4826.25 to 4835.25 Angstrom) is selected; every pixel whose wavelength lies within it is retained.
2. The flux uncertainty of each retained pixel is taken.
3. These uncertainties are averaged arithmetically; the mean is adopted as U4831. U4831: 2.03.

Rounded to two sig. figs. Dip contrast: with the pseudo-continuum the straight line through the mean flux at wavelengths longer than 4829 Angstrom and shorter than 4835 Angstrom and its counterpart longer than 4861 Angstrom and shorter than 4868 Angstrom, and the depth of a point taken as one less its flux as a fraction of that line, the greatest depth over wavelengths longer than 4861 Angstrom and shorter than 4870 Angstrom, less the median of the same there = 0.038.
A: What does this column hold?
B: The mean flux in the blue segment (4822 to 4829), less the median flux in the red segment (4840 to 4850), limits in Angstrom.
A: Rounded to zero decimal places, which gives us -1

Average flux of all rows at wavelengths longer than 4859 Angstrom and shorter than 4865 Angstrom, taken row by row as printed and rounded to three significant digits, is 30.8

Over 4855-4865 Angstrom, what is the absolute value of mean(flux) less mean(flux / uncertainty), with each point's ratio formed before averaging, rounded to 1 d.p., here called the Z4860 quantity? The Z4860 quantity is 15.6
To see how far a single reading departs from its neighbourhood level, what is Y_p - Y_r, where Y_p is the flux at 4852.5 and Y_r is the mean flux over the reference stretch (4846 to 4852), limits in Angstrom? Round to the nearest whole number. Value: -3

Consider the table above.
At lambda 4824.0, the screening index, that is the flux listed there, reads 36.21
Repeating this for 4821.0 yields 35.49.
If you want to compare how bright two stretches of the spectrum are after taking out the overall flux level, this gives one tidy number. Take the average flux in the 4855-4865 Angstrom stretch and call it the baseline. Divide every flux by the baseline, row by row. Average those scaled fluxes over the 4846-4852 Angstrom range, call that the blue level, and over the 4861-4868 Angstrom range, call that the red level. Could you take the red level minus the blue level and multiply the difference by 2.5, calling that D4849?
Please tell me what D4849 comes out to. -0.32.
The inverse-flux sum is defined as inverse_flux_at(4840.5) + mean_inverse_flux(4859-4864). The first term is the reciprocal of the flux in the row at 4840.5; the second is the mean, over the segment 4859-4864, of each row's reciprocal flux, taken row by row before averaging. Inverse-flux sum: 0.0608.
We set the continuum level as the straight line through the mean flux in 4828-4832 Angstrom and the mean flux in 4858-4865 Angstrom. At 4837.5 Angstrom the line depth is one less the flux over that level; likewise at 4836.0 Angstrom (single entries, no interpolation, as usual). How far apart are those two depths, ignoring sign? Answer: 0.08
